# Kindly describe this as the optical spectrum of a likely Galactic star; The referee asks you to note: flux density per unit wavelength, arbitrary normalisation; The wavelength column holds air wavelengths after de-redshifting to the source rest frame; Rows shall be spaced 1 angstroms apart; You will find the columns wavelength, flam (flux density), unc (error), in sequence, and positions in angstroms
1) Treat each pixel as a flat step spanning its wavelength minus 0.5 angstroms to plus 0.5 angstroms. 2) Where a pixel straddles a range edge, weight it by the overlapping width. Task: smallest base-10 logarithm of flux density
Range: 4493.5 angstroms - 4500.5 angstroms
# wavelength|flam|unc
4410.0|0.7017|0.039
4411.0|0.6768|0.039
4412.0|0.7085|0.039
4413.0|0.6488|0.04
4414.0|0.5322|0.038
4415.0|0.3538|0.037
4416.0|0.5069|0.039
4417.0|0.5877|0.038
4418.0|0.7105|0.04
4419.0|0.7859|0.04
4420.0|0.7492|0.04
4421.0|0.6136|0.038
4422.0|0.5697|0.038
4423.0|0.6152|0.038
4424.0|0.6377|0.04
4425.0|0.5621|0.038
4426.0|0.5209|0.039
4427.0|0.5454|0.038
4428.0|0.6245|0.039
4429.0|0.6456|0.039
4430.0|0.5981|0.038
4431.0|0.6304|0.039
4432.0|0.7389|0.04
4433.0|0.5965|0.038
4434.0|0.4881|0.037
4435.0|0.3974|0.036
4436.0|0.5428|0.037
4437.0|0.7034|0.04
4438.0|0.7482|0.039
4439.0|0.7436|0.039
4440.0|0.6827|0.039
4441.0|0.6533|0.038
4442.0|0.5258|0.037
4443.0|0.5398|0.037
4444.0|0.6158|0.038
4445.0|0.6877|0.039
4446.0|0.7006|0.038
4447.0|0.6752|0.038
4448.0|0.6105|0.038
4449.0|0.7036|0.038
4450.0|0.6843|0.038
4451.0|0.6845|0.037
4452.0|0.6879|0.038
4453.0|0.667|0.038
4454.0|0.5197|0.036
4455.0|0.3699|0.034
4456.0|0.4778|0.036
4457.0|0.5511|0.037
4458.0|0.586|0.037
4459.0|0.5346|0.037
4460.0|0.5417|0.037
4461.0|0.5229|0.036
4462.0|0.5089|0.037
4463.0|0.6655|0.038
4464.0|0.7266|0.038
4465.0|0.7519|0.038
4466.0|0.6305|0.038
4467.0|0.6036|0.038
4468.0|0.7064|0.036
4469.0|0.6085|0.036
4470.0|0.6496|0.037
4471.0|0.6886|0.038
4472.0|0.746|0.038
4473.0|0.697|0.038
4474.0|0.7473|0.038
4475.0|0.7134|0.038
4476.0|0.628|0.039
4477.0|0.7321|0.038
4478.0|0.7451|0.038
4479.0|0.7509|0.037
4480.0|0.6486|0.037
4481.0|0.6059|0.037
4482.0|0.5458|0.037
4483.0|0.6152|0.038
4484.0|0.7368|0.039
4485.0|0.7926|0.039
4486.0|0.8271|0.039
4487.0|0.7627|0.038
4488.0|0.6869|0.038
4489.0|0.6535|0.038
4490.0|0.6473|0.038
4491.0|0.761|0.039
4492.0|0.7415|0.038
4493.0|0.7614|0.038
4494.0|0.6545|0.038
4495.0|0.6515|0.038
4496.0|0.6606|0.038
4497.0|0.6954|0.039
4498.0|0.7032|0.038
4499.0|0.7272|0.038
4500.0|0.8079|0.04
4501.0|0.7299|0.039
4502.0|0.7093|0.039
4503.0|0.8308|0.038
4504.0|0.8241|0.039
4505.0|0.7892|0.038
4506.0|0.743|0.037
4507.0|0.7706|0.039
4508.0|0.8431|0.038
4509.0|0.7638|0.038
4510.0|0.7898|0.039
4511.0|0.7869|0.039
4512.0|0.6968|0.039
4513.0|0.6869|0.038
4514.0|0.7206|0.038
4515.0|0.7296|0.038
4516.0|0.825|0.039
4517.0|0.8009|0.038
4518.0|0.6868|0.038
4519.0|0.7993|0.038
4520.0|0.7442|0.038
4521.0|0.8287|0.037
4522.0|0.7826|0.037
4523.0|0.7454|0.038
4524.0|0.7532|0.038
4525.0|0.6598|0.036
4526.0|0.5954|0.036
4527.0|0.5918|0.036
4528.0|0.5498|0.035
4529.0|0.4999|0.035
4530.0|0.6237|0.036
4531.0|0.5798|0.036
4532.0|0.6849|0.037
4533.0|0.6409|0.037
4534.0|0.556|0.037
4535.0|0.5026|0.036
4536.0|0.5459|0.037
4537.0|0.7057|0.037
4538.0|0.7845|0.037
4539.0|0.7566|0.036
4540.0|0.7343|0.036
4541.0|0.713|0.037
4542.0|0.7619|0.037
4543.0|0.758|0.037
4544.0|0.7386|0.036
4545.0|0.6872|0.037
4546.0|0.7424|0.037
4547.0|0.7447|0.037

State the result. -0.19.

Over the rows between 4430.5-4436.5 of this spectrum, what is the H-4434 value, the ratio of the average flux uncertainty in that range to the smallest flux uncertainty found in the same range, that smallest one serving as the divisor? 1.05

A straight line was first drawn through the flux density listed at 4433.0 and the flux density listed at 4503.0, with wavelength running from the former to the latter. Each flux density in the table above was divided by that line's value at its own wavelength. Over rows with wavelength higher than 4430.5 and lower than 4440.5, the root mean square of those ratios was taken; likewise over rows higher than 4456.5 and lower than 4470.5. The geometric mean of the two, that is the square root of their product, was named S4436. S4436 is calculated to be 0.96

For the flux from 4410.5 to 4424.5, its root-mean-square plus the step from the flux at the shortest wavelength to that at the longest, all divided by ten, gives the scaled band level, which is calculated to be 0.059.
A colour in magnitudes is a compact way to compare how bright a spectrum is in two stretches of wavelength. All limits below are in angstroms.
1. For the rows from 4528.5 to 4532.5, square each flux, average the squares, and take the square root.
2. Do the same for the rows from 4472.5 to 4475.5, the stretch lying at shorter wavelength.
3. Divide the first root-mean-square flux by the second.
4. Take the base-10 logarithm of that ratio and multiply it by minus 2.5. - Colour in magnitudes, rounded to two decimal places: 0.20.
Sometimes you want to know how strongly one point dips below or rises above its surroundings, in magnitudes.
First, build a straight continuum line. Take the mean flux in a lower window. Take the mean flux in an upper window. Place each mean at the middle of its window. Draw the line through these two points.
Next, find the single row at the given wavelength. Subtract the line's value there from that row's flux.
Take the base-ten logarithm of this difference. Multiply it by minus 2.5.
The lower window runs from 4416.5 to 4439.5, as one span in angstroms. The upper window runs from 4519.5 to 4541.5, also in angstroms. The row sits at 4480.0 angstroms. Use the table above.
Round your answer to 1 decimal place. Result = 5.8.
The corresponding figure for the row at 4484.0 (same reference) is 2.6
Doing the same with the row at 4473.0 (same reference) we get 3.1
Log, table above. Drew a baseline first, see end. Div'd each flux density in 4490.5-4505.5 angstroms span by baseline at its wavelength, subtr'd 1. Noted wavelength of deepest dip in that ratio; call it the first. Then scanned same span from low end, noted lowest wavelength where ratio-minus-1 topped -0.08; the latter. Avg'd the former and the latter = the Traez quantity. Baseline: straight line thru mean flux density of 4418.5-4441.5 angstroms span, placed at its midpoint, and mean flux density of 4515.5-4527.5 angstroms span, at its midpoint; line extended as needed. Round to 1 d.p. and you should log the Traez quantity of 4493.0 angstroms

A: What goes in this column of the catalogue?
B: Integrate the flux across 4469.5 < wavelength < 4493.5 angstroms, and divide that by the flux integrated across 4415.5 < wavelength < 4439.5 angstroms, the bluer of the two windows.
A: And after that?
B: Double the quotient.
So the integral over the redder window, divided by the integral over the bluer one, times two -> 2.27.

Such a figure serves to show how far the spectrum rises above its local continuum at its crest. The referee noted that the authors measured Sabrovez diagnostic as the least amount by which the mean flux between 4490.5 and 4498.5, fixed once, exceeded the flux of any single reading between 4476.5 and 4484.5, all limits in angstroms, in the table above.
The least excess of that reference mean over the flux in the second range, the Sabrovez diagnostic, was -0.047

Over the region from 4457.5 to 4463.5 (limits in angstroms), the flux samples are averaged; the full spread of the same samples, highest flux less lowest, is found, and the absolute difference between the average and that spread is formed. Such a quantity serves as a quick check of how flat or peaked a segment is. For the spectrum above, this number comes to 0.40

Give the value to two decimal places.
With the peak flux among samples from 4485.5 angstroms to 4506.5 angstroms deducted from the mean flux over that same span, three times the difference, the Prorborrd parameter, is -0.30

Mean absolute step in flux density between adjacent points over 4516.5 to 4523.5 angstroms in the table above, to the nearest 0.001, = 0.075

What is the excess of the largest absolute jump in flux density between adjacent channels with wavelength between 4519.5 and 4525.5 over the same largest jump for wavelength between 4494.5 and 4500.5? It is 0.01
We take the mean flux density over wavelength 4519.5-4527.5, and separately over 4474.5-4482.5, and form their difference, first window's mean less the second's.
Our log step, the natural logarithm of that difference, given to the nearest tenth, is -3.2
